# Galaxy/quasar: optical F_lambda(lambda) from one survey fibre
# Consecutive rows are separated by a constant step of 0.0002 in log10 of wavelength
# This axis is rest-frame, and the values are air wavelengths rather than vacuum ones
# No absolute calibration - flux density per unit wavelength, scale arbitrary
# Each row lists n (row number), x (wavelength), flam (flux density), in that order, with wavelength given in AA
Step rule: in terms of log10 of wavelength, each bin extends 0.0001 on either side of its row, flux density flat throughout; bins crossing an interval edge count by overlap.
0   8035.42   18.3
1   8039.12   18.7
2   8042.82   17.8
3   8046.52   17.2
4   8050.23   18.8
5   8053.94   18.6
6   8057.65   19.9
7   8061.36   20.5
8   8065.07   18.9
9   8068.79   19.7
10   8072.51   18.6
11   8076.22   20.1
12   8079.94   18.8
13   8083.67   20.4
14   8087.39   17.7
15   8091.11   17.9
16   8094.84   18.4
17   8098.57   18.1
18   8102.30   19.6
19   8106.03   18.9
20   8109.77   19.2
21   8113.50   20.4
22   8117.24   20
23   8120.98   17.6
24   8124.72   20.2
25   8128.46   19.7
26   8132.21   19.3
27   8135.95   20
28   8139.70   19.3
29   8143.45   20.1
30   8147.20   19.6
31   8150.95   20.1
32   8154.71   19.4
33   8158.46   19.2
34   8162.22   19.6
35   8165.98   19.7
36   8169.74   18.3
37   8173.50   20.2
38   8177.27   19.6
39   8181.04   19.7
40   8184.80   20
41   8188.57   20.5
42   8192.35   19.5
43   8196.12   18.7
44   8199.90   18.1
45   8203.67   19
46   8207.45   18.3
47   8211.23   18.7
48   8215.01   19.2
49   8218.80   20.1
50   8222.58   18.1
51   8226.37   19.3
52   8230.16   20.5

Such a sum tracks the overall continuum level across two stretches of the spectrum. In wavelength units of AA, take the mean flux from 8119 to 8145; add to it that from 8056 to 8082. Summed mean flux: 39.0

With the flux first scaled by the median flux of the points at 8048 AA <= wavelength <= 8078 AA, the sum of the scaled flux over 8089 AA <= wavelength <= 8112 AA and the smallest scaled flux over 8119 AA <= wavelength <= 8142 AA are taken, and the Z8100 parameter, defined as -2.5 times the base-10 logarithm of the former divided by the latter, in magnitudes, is -2.01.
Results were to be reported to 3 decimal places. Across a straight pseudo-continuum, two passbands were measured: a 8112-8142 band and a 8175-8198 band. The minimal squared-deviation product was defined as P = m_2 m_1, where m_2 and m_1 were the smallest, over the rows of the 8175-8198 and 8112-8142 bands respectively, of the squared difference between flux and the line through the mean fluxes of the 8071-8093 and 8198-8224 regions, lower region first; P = 0.002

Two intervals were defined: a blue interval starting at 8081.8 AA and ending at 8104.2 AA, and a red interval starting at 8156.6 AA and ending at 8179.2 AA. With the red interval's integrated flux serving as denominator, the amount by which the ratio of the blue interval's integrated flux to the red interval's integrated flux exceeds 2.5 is -1.547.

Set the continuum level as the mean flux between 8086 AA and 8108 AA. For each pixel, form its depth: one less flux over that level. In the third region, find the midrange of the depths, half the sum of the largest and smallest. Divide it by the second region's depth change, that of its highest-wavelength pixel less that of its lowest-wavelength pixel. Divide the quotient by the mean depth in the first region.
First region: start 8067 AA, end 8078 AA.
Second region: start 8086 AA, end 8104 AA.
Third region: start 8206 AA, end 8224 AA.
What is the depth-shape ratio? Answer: -6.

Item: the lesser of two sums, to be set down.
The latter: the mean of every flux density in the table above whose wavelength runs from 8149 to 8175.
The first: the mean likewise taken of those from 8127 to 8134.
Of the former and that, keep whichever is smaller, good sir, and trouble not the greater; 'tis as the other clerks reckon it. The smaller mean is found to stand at 19.5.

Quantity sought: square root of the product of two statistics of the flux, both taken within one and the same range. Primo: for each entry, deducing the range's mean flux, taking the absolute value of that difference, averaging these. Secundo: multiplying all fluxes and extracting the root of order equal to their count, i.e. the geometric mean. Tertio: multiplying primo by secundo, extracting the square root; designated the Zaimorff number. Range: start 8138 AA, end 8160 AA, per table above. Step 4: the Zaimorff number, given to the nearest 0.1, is 2.5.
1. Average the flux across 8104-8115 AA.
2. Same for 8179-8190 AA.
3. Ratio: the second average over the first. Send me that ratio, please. 1.03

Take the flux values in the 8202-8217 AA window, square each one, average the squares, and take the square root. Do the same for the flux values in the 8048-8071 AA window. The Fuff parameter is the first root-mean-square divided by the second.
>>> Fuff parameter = 0.97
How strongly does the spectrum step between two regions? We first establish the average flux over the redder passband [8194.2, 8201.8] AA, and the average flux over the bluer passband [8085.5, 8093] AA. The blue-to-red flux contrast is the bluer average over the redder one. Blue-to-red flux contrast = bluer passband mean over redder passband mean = 0.97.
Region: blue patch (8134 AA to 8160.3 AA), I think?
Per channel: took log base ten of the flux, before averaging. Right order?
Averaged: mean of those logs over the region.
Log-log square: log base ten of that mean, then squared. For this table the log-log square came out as 0.0125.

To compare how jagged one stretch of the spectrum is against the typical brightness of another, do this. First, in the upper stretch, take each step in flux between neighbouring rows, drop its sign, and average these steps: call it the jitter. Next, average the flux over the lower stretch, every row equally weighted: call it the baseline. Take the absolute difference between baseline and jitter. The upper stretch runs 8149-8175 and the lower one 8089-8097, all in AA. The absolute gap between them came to 17.4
